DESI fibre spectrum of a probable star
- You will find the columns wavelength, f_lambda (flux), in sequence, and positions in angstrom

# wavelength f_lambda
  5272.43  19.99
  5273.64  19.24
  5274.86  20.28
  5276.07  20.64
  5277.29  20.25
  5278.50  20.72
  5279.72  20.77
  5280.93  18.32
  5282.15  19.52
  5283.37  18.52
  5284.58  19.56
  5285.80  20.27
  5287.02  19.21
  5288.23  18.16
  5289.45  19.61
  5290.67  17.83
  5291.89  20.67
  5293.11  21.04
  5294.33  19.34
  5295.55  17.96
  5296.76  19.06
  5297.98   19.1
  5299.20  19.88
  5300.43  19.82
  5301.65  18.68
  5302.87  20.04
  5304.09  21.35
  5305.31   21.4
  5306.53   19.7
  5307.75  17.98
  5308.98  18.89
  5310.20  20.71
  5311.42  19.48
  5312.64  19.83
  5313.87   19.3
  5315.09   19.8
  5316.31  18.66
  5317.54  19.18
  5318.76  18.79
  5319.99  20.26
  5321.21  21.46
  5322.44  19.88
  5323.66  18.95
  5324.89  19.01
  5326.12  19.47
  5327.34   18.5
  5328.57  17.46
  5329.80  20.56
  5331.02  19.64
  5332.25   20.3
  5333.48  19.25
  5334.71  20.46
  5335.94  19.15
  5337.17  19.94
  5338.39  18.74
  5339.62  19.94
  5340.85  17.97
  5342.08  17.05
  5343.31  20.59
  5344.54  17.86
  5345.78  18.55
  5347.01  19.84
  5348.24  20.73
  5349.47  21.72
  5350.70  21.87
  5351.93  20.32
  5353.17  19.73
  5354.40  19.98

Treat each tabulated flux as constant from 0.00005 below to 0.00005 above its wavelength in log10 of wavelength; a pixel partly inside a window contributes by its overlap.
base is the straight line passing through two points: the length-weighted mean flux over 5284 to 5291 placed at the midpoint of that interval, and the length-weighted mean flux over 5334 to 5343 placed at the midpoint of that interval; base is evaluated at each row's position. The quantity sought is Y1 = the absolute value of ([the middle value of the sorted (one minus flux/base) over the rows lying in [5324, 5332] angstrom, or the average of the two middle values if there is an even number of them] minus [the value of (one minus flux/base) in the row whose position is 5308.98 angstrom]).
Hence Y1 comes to 0.019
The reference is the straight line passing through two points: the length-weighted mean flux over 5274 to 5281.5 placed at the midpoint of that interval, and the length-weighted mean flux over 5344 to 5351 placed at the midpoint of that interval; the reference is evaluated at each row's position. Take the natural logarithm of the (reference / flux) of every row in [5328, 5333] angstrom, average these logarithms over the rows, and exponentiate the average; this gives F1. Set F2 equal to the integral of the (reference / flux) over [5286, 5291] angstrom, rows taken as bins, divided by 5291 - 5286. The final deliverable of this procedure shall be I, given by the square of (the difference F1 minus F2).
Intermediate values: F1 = 1.03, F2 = 1.07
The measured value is 0.001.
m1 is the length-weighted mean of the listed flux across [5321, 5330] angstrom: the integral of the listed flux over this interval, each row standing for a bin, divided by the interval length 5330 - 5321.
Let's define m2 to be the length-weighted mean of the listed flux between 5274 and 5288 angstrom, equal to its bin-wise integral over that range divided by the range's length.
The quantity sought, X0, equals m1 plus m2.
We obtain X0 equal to 39.0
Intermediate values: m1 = 19.25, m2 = 19.8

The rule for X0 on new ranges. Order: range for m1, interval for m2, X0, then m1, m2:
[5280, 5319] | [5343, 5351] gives 39.5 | 19.45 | 20.1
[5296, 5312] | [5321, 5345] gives 39.0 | 19.69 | 19.3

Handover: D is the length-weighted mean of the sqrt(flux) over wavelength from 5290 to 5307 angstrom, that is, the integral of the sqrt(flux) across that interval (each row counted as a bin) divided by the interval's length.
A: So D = 4.44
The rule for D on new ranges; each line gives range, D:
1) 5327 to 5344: 4.39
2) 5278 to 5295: 4.42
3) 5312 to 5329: 4.40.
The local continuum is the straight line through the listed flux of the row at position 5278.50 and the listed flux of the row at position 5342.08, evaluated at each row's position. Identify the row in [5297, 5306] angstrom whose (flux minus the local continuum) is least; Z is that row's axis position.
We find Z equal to 5301.65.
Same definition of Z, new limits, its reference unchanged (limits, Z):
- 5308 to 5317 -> 5308.98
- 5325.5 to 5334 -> 5328.57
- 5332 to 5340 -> 5338.39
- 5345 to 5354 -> 5345.78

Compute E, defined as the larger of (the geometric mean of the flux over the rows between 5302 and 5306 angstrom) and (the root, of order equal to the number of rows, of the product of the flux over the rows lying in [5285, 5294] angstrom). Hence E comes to 20.9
